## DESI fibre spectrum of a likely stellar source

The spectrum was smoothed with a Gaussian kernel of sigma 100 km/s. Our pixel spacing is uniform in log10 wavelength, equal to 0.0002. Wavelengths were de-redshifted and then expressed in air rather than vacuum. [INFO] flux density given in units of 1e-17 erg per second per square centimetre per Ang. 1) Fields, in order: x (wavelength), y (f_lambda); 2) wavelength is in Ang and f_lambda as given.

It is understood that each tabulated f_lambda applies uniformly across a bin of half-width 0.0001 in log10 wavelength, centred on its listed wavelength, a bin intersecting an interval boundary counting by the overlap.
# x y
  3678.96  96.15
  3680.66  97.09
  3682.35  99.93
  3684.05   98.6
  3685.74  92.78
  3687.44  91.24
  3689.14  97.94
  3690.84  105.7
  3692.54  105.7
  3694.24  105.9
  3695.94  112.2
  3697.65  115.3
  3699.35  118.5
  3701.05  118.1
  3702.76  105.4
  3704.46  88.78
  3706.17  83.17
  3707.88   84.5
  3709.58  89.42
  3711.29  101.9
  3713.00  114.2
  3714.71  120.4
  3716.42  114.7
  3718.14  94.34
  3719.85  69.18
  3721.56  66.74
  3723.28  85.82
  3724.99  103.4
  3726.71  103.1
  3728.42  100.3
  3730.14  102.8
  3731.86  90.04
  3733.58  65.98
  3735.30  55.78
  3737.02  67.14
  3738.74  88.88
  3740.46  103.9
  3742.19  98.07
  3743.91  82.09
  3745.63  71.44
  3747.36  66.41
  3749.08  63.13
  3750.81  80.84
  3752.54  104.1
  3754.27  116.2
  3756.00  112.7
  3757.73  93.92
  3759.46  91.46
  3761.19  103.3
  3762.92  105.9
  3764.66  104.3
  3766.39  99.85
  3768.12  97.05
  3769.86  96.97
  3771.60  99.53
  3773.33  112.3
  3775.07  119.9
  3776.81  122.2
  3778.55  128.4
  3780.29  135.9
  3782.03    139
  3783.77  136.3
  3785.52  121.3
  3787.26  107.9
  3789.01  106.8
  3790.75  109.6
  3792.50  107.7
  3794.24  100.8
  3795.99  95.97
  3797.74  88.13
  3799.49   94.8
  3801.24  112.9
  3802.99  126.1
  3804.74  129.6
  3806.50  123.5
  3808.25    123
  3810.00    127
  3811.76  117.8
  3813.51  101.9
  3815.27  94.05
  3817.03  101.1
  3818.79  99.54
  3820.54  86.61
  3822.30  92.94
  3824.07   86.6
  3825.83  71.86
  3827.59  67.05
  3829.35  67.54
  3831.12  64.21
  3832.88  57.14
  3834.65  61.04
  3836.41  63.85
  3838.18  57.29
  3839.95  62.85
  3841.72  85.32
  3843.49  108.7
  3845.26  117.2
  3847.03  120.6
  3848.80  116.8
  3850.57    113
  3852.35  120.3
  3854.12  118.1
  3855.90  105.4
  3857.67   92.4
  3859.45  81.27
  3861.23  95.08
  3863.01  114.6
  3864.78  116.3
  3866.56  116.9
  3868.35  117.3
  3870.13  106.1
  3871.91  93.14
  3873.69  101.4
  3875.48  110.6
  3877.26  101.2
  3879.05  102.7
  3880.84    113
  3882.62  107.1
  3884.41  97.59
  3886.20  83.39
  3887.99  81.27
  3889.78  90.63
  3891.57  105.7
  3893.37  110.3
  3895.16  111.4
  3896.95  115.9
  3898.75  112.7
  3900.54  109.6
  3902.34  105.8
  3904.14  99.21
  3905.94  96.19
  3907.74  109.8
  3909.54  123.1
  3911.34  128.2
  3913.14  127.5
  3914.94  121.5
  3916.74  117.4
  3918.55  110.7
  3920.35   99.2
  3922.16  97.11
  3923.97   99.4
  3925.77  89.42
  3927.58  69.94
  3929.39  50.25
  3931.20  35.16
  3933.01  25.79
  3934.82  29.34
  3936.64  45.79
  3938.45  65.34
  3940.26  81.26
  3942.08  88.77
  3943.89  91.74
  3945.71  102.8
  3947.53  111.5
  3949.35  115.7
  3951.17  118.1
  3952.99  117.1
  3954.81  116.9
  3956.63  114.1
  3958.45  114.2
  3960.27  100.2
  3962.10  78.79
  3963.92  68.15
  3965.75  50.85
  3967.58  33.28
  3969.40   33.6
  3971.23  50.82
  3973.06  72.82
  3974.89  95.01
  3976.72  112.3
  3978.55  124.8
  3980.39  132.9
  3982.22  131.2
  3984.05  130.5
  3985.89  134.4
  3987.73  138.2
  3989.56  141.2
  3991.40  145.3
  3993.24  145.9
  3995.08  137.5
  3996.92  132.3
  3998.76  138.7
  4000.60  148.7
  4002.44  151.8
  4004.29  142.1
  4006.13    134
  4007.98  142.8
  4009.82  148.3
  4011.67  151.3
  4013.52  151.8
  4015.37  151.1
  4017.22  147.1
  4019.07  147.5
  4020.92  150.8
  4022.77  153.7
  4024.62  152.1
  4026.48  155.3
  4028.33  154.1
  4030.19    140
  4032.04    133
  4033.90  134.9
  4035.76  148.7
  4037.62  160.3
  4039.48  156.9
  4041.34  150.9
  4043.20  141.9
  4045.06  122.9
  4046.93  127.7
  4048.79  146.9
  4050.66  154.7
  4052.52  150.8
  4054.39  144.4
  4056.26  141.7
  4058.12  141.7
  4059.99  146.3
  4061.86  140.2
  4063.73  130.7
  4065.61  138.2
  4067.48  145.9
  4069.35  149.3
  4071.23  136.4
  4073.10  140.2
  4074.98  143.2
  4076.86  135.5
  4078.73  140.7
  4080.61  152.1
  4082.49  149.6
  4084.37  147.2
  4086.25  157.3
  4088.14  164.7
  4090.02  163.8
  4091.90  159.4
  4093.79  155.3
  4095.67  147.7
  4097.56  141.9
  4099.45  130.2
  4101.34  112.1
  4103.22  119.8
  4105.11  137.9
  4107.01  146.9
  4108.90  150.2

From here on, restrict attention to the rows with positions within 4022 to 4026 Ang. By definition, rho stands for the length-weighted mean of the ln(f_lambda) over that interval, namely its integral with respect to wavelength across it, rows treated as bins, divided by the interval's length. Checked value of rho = 5.03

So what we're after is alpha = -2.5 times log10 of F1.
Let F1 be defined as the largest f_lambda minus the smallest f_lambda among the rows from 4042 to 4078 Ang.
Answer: -3.8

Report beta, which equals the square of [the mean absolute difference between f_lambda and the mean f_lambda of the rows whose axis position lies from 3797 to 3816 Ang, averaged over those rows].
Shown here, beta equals 169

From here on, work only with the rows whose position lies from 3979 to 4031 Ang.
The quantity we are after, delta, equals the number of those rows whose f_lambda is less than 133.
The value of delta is 4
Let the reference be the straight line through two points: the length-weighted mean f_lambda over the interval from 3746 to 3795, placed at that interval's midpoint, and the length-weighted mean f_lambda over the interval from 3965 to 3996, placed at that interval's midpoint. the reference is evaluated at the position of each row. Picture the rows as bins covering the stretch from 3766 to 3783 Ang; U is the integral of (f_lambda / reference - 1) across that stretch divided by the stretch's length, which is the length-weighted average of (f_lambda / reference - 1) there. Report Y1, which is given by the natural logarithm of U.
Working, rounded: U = 0.1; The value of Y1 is -2.4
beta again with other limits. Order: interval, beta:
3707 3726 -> 210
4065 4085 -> 24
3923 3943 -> 500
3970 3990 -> 548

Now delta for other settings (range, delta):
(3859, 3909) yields 28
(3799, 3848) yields 28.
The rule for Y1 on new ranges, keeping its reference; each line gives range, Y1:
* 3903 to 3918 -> -2.5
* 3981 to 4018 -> -1.1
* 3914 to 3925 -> -5.0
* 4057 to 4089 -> -1.1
